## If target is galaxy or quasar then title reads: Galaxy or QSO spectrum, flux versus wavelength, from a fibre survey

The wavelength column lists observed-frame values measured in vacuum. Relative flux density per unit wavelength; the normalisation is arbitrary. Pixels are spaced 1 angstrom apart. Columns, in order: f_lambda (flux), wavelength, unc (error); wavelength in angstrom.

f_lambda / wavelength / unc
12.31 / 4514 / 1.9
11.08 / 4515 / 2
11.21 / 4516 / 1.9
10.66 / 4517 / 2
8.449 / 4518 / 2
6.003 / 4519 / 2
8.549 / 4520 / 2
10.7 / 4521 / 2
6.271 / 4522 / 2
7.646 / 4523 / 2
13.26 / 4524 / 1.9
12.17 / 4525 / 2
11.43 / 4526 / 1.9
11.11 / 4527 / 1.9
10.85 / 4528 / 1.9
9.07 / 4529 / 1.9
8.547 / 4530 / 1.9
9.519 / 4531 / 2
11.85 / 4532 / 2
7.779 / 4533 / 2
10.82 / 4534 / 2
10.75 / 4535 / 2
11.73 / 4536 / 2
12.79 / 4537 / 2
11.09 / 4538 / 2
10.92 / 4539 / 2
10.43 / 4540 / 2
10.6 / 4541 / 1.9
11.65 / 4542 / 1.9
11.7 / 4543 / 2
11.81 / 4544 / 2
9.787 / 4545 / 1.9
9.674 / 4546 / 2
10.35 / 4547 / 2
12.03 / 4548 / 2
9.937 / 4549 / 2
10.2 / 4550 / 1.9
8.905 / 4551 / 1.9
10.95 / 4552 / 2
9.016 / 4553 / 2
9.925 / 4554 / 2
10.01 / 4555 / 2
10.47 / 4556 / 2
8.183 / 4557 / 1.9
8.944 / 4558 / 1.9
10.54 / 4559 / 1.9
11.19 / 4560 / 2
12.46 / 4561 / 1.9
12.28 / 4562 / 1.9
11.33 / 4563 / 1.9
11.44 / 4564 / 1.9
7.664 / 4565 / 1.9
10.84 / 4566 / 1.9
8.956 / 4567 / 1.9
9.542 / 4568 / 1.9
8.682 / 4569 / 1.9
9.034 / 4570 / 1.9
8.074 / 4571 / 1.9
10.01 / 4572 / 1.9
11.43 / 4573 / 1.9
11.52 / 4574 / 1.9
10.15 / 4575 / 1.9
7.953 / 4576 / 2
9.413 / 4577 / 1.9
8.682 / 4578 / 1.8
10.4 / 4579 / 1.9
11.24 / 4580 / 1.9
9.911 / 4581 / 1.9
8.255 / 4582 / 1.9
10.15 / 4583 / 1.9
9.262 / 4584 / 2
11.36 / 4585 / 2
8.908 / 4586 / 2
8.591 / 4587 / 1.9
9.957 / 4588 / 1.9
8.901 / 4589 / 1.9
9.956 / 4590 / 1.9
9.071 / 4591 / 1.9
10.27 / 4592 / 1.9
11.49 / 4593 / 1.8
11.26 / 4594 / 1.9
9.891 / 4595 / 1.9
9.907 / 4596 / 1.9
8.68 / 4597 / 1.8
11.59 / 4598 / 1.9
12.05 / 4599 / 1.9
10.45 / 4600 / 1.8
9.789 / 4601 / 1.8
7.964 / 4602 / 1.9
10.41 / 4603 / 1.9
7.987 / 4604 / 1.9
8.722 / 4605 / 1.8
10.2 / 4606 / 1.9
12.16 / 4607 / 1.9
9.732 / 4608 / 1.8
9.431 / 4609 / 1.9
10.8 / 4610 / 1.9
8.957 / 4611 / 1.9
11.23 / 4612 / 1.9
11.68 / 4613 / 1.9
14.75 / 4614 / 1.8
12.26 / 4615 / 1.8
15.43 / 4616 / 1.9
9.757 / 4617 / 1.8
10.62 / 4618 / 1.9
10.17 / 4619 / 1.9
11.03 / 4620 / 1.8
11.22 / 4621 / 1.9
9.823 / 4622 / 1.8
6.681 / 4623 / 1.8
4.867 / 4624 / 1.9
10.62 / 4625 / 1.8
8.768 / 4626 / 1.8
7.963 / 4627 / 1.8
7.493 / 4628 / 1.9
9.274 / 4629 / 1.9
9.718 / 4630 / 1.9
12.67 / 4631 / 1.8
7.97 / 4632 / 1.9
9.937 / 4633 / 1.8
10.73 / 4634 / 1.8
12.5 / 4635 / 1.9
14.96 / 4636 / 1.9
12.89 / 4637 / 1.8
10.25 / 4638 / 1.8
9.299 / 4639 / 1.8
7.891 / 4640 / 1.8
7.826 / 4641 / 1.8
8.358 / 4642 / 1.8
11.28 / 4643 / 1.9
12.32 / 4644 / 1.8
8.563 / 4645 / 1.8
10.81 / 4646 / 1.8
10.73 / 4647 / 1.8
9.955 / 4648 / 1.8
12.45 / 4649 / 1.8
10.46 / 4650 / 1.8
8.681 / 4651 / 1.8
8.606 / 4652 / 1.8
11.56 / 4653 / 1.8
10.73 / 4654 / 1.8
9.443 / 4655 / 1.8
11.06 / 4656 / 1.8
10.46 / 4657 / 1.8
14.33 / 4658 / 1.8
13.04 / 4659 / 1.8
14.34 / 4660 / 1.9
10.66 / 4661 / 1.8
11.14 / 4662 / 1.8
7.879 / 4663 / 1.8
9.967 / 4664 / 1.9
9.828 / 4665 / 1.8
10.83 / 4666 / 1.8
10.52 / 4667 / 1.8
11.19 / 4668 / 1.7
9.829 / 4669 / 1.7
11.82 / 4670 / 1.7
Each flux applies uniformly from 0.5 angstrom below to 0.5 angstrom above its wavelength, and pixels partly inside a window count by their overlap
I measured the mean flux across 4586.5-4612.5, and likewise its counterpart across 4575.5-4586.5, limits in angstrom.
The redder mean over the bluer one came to 1.04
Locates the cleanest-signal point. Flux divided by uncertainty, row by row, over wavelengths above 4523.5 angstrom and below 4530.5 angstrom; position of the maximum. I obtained 4524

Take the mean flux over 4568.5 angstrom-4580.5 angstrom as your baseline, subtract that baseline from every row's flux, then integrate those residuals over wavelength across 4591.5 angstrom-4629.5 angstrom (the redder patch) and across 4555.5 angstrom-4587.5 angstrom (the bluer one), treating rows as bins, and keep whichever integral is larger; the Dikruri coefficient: 16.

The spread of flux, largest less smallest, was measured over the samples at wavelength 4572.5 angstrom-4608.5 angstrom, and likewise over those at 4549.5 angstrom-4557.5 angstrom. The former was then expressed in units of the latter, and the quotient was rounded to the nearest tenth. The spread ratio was 1.5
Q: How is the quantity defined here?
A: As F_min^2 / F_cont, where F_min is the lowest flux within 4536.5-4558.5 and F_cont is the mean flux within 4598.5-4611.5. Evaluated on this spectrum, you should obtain 6.8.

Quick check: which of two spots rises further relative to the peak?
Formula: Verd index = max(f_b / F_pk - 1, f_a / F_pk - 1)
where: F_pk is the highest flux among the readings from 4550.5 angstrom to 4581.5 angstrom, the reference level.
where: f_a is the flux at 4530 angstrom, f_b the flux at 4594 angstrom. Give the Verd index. -0.10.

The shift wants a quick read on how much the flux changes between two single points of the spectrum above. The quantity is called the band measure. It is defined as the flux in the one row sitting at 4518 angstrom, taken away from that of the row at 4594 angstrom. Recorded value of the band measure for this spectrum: 2.8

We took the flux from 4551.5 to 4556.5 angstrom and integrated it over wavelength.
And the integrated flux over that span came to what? 50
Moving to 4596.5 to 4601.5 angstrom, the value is 53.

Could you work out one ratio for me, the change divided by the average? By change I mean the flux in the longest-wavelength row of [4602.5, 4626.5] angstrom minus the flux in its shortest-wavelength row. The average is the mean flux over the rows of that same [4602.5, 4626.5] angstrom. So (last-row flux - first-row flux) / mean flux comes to -0.16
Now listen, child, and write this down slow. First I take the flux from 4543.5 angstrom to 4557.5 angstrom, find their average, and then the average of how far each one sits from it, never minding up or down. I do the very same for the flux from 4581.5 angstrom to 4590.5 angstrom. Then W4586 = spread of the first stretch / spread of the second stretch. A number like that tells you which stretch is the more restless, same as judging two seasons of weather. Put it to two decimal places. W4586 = 0.97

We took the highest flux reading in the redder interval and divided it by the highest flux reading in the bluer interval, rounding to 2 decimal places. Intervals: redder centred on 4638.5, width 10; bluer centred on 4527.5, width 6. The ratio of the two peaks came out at 1.23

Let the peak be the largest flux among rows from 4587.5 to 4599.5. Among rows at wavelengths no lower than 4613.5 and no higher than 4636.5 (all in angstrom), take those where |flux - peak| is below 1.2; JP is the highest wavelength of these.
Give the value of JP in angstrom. 4635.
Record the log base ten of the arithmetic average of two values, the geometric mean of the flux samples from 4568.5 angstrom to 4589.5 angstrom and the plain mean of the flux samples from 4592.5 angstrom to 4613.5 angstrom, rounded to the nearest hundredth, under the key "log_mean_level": 0.99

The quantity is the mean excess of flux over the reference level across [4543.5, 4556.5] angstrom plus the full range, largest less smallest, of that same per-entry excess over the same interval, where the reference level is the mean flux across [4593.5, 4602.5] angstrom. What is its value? 3.2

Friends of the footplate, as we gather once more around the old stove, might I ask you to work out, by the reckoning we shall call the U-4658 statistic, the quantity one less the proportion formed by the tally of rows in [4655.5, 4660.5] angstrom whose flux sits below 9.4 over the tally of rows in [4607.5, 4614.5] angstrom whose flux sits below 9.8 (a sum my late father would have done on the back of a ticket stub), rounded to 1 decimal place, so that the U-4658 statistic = 1.0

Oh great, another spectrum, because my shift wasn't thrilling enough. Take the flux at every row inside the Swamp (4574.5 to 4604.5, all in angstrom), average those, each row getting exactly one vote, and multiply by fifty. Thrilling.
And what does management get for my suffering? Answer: 490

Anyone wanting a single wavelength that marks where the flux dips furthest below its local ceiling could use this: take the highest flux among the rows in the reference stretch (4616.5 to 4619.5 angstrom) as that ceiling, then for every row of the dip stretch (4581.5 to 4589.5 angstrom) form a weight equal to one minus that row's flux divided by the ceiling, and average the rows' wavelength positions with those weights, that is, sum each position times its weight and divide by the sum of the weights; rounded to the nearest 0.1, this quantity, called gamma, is 4585.5 angstrom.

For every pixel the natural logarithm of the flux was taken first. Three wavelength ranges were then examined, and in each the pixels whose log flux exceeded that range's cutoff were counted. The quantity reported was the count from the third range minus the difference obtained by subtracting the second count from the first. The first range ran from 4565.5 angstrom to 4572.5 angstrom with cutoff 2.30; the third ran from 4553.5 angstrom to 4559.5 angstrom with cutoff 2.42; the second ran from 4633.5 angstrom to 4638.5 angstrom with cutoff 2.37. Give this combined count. 2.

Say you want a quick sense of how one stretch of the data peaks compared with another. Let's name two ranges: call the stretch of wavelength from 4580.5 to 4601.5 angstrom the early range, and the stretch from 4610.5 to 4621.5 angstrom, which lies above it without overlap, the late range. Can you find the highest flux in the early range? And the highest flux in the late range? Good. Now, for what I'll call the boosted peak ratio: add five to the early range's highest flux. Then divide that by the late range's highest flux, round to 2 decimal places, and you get 1.10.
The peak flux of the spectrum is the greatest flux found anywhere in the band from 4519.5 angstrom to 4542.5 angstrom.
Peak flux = 13.26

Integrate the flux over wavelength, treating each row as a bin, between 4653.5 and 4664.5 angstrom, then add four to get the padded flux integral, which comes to 127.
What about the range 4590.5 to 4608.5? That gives 186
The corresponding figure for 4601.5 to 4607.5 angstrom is 61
